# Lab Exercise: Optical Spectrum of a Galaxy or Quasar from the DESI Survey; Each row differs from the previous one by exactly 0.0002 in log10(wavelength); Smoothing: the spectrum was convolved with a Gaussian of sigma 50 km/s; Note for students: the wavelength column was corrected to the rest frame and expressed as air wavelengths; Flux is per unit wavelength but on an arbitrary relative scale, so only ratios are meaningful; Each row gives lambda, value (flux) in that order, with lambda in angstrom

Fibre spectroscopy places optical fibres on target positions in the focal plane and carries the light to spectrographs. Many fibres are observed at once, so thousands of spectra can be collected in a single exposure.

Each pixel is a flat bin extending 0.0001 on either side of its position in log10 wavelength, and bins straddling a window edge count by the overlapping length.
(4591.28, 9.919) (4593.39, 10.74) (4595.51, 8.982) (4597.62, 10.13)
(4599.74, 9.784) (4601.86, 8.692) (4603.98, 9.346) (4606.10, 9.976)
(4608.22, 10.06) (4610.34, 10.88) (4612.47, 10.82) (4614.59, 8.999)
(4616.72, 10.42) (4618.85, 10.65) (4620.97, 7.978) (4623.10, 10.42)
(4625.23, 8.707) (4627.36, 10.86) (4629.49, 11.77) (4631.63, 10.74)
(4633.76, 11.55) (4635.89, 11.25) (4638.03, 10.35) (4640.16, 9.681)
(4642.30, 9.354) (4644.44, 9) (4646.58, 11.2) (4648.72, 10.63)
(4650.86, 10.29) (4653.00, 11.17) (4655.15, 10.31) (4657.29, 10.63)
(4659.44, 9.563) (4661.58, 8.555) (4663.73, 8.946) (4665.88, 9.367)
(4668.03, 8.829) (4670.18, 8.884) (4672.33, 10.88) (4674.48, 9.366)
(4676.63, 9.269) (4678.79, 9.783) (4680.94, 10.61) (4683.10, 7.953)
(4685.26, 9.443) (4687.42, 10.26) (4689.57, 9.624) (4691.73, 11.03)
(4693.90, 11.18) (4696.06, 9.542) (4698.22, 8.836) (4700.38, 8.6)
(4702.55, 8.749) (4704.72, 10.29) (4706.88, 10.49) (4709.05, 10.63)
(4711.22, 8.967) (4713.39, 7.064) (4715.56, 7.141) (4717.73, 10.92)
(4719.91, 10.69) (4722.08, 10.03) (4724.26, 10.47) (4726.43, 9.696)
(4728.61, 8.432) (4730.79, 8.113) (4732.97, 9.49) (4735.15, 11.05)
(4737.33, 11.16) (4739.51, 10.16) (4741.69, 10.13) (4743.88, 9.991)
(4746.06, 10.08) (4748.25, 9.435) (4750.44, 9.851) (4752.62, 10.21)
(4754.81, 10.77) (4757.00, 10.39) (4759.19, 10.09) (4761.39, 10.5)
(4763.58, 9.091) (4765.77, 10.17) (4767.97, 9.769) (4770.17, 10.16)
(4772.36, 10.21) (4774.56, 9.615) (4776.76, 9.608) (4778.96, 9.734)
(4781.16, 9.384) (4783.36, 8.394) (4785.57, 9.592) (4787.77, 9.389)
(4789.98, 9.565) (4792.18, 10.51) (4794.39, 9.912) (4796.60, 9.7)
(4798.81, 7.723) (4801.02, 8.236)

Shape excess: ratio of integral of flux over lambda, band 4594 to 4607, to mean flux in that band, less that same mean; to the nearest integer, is 3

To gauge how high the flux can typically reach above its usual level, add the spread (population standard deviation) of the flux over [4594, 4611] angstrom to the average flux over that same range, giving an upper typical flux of 10.4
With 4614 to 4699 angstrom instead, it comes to 10.9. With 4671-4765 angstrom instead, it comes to 10.8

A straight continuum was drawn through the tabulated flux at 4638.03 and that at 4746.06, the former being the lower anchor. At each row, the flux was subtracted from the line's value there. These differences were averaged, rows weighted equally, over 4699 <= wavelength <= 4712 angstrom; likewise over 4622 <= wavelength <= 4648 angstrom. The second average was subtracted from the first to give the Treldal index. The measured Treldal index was 0.61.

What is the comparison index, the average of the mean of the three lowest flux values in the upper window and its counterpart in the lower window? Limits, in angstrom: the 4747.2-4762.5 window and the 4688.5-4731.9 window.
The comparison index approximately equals 8.6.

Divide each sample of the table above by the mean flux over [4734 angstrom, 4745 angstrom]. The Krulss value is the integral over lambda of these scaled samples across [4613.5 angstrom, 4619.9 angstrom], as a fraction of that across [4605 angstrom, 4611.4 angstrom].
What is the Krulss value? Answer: 0.97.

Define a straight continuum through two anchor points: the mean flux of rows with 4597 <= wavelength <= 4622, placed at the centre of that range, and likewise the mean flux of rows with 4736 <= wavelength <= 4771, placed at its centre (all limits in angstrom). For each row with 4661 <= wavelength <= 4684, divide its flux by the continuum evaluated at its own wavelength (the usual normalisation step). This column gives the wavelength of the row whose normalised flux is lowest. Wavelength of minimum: 4683.10 angstrom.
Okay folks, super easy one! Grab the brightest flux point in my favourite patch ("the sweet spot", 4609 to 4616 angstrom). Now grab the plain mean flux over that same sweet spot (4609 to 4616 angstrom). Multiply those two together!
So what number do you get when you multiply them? 111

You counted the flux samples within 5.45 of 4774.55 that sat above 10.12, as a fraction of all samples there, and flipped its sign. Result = -0.40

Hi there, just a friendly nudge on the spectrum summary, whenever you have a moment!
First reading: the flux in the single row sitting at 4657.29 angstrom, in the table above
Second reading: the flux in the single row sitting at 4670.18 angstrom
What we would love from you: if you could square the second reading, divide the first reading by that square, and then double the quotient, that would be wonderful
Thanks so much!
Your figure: 0.27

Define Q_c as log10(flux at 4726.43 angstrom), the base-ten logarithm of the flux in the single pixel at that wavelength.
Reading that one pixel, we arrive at 0.99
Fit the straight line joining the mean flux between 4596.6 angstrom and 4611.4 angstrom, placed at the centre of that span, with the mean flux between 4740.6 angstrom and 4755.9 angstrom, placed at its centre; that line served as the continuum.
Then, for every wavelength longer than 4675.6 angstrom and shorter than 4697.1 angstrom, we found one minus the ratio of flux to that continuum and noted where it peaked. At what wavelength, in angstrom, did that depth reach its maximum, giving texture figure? 4683.10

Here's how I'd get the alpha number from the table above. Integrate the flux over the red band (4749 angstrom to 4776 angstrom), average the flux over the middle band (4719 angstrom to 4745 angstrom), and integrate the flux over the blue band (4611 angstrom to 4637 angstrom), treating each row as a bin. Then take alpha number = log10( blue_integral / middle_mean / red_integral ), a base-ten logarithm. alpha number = -1.00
